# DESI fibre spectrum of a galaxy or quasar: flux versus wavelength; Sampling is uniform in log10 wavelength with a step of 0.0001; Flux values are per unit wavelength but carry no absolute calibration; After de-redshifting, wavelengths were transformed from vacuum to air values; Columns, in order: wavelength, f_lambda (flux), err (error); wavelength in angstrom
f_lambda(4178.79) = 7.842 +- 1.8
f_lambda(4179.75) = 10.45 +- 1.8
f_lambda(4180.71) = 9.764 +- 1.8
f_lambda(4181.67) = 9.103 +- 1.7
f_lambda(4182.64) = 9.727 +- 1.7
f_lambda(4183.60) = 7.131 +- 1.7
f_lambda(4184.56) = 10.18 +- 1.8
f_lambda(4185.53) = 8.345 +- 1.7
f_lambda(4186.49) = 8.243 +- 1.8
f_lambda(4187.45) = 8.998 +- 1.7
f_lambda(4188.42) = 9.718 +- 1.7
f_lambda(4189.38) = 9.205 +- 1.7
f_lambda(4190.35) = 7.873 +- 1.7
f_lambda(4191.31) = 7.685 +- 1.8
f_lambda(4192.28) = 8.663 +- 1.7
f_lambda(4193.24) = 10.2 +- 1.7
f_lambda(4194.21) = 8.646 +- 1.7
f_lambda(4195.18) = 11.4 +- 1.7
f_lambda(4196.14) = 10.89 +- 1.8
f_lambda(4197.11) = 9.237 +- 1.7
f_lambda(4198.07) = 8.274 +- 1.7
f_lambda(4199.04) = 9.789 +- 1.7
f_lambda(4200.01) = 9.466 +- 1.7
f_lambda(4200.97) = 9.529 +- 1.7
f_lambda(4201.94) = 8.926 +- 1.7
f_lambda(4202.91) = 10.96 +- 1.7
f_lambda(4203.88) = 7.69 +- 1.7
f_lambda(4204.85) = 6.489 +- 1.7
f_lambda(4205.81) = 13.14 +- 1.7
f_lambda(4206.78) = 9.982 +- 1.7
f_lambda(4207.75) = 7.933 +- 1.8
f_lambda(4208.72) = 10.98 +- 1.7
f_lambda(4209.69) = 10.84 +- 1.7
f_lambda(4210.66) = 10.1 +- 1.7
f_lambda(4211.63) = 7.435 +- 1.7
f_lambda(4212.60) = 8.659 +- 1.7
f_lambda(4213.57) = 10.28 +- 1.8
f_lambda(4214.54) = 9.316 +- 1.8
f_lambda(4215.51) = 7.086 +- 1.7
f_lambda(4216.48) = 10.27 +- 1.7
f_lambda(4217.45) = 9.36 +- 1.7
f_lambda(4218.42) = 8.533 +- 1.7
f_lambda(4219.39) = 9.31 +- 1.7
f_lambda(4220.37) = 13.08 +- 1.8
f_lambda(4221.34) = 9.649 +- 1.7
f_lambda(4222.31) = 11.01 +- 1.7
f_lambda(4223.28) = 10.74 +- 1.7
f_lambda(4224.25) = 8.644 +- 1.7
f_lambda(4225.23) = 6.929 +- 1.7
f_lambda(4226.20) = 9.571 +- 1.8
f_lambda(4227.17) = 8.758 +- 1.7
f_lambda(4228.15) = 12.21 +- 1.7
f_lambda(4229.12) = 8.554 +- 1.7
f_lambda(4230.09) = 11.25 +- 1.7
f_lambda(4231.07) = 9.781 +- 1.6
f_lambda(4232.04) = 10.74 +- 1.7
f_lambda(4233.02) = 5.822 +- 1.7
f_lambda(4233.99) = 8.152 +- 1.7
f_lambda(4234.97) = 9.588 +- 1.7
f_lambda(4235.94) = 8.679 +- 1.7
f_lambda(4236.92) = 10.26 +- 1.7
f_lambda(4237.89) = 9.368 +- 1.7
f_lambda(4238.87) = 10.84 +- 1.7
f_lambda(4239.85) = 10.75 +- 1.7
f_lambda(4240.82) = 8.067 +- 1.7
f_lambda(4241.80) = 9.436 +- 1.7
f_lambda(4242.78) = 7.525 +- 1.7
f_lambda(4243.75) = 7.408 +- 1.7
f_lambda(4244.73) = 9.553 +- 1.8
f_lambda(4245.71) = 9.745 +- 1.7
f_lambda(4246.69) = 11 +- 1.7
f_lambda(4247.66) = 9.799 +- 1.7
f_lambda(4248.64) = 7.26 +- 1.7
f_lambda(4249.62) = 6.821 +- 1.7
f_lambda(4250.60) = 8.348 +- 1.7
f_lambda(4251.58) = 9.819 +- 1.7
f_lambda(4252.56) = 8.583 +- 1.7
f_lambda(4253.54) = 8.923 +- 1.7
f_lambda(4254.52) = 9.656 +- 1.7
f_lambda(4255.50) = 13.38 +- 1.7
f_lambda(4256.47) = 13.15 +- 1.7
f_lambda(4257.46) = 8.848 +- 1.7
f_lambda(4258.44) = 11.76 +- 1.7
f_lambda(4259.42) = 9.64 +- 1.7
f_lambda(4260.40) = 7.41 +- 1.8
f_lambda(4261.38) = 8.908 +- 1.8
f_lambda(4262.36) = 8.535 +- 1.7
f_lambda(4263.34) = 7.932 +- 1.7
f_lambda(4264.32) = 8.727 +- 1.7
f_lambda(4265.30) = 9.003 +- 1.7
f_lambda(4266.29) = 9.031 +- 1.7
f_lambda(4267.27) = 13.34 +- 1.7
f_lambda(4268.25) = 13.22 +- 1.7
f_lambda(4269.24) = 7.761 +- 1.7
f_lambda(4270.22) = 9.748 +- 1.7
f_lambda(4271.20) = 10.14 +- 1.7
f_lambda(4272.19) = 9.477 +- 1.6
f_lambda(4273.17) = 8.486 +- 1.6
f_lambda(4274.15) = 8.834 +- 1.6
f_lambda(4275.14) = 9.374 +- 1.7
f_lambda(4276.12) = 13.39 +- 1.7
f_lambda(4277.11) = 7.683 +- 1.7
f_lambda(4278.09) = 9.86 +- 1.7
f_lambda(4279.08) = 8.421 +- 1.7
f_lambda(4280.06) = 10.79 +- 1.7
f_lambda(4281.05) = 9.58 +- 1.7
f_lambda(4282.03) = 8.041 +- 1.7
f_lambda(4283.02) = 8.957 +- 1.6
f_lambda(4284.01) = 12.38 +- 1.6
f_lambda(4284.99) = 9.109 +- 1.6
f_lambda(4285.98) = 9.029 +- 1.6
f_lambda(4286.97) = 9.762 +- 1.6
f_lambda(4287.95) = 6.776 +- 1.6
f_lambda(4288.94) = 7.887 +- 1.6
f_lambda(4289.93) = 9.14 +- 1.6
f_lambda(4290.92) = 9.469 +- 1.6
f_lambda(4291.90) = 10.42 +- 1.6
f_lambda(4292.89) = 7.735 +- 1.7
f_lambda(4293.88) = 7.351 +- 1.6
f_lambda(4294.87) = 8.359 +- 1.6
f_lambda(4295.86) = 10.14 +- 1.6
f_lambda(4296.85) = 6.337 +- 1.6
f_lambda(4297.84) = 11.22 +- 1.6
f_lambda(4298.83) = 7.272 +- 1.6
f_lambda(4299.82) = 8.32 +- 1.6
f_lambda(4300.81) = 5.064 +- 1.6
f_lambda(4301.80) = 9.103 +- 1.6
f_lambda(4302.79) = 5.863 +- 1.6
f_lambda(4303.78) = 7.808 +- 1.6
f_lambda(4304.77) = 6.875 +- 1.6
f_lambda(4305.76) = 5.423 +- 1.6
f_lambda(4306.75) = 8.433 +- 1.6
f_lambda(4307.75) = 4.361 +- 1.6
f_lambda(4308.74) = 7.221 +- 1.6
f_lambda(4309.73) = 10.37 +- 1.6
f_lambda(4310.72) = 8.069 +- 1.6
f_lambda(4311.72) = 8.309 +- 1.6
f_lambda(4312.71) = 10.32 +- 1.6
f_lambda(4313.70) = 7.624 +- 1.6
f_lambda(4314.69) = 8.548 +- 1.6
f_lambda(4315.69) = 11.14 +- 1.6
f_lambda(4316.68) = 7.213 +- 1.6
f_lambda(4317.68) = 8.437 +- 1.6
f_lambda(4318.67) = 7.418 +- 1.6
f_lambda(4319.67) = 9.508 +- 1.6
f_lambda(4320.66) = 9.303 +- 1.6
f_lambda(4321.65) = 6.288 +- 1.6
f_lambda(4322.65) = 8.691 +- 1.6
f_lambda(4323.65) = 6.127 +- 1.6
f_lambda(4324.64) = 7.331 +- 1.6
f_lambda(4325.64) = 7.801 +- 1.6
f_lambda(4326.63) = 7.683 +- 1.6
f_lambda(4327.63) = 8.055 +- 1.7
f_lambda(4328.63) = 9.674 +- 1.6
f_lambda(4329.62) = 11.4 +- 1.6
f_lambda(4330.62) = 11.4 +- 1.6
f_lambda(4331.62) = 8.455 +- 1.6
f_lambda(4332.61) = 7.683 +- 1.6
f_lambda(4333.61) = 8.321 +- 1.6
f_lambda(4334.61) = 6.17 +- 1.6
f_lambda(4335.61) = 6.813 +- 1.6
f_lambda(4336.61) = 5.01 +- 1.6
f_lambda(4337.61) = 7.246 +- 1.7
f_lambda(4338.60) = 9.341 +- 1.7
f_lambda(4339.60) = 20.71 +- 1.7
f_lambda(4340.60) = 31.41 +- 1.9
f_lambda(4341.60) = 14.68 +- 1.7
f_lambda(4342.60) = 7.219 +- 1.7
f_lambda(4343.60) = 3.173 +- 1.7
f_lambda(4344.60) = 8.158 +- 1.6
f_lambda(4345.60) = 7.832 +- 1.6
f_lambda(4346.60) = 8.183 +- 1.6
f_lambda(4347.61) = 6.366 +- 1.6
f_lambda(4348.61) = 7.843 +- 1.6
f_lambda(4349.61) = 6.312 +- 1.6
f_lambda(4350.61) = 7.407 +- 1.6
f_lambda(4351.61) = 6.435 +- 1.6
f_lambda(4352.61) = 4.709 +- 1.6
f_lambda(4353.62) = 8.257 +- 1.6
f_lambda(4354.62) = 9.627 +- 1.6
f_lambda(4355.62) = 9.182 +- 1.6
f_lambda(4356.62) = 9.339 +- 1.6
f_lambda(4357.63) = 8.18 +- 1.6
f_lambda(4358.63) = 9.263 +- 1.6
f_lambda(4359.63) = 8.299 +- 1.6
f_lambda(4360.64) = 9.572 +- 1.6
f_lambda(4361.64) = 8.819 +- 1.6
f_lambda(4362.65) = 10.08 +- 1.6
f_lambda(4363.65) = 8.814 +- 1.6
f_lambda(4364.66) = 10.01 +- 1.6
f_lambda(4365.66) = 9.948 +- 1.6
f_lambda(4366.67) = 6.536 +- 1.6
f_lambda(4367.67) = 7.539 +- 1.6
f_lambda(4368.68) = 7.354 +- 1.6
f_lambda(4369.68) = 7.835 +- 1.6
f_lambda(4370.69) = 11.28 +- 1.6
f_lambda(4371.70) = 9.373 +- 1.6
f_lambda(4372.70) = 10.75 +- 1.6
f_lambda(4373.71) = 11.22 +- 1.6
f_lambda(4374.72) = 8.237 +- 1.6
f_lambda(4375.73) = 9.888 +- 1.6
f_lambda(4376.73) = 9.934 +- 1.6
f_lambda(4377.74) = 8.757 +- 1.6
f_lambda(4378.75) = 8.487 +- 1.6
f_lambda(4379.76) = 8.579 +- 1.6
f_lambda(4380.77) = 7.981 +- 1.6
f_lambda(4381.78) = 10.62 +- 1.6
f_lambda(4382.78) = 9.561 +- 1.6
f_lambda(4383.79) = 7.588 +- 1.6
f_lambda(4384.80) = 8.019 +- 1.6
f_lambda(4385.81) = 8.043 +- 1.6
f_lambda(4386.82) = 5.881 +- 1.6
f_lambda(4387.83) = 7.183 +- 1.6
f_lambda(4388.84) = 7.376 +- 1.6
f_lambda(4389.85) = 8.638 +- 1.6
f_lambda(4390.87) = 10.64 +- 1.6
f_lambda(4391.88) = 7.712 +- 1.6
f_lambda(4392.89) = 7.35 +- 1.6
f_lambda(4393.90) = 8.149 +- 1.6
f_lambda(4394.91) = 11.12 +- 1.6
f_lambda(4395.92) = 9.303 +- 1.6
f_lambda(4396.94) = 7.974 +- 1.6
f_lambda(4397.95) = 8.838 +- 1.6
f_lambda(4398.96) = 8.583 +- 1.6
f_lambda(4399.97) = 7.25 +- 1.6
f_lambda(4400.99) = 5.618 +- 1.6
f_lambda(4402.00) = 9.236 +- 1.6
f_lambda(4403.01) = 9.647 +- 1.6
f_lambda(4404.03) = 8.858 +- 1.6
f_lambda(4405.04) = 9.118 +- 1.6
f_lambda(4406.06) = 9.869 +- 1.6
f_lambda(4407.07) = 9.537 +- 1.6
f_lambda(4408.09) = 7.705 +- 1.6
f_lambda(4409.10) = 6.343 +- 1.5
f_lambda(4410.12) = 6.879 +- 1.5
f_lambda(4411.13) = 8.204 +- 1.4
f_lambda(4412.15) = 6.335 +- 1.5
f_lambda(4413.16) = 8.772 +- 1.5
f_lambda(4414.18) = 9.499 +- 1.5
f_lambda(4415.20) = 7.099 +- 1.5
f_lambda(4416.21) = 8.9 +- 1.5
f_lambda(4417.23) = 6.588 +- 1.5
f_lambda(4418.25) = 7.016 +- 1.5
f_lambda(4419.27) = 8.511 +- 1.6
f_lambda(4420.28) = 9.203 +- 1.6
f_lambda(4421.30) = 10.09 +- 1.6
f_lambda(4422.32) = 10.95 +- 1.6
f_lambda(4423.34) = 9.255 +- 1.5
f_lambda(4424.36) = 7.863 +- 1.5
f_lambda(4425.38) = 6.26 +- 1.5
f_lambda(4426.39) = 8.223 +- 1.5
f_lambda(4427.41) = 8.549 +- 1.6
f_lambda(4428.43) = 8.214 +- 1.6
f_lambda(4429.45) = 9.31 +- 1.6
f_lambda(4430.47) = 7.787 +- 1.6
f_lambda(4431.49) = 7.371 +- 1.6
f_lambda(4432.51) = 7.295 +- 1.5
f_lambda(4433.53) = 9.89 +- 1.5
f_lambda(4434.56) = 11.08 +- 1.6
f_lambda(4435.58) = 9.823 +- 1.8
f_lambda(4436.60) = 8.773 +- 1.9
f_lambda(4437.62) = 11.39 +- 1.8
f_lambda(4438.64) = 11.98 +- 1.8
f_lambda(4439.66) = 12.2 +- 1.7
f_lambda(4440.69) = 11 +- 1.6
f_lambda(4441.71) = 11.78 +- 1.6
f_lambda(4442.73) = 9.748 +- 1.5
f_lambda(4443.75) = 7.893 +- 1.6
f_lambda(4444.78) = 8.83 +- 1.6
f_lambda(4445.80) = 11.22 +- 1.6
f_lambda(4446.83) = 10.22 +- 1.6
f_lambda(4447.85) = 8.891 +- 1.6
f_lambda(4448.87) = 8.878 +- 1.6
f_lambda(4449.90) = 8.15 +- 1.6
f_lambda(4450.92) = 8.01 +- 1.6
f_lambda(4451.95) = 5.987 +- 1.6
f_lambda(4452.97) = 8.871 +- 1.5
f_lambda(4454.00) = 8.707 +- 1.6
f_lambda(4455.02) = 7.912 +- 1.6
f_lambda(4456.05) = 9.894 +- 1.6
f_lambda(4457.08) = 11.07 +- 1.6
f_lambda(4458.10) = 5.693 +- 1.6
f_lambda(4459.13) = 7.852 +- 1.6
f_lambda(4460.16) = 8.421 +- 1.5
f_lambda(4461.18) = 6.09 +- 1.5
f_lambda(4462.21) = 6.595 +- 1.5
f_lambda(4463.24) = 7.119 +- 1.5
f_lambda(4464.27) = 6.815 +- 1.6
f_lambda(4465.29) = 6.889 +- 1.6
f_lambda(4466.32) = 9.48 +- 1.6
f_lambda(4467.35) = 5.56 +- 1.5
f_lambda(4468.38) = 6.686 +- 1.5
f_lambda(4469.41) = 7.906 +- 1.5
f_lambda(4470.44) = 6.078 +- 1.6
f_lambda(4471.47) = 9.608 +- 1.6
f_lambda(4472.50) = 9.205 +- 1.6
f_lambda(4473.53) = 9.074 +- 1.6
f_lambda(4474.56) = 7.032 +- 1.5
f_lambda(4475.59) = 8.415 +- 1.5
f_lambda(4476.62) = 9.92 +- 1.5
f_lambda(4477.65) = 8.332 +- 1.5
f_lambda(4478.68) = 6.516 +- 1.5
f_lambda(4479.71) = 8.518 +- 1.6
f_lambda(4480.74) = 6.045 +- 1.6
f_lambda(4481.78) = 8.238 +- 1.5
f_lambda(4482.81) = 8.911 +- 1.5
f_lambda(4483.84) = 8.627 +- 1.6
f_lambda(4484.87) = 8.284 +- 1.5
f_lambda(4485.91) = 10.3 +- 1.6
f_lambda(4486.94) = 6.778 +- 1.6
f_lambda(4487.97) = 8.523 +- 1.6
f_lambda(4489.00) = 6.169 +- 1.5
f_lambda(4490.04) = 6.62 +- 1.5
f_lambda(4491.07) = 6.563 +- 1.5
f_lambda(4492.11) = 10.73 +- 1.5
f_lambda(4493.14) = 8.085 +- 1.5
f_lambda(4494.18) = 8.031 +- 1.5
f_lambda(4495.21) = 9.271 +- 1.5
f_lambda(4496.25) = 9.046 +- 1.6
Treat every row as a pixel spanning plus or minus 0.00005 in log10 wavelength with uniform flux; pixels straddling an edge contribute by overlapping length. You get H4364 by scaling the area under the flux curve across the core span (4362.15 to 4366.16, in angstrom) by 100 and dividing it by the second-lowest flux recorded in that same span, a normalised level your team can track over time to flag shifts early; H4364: 392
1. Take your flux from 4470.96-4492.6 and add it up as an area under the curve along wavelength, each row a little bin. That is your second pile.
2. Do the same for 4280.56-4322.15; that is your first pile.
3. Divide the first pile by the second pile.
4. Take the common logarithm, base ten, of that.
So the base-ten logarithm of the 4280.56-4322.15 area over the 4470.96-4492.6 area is 0.29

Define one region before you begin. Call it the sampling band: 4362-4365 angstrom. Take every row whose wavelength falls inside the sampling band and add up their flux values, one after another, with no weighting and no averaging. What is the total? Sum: 29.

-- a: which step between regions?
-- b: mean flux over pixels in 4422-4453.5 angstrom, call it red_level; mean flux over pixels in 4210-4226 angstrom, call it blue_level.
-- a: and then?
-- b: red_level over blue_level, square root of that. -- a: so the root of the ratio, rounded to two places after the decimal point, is 0.99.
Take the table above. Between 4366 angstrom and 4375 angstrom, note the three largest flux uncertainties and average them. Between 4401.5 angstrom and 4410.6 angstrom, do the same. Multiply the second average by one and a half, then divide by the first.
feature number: 1.50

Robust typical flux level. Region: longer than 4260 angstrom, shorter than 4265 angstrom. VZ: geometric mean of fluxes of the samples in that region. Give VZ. 8.3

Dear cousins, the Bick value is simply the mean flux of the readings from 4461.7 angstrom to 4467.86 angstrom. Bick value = 7.1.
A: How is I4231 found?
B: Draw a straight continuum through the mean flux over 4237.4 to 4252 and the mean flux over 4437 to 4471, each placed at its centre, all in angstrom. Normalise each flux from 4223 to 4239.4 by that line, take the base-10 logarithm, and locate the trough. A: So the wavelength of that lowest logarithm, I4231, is 4233.02 angstrom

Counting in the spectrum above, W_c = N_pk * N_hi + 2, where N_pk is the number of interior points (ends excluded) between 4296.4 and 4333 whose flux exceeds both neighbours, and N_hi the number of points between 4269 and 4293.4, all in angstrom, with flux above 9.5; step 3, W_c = 110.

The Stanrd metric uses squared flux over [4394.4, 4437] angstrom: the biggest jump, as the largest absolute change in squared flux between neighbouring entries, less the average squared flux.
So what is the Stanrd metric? -20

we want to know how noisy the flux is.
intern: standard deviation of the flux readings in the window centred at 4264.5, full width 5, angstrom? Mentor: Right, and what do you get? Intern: 0.4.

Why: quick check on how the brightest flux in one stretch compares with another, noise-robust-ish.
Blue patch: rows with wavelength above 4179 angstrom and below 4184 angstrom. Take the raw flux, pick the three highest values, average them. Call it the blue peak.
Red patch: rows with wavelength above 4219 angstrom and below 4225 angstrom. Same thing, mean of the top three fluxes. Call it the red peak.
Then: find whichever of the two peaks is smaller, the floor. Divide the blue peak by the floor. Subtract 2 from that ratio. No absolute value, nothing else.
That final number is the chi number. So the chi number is -1.00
